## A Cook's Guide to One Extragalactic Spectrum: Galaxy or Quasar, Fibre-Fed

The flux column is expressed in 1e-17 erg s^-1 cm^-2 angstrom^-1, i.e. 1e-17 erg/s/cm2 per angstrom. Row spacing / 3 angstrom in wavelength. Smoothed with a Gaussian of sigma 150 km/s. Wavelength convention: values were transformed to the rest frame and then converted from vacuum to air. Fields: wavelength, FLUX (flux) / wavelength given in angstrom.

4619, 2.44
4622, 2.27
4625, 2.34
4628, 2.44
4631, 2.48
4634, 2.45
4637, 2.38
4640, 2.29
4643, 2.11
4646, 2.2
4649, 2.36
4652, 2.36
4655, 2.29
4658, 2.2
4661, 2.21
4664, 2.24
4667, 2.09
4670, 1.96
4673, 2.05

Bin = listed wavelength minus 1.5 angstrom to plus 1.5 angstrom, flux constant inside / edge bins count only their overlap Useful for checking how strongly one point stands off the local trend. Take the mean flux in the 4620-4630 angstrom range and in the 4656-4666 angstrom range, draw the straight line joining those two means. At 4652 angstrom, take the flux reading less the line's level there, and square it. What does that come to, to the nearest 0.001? 0.012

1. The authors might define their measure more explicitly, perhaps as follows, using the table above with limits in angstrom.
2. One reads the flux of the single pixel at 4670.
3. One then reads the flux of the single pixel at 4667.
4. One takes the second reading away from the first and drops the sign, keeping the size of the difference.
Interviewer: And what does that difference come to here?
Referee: 0.130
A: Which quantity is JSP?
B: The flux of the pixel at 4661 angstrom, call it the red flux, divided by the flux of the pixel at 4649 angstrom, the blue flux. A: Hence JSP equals 0.94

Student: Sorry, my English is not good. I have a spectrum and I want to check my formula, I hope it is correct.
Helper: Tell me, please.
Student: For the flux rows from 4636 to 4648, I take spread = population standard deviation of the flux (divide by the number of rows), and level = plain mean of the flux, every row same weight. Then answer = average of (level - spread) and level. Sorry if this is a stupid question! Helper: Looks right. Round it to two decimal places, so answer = 2.19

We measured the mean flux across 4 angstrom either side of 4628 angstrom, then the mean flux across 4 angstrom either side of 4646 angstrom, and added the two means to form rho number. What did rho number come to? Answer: 4.64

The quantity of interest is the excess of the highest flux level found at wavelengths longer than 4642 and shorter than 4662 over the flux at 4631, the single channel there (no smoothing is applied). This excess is -0.12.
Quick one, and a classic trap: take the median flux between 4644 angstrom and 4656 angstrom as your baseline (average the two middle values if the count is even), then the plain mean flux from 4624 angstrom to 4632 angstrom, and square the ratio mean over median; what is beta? 1.08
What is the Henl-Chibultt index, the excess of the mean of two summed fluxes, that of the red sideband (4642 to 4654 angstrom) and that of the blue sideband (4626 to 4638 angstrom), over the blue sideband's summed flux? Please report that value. -0.36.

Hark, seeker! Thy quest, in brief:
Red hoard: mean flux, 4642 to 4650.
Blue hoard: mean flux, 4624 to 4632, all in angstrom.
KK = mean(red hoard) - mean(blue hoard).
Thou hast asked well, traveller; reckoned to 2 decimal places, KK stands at -0.20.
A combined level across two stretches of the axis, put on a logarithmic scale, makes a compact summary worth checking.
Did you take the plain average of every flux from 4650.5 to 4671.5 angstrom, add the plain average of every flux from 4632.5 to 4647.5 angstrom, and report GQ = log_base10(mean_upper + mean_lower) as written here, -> 0.651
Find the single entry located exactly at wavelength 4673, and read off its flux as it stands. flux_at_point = 2.05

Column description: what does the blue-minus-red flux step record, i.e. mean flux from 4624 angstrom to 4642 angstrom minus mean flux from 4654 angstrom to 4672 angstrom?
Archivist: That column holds 0.232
